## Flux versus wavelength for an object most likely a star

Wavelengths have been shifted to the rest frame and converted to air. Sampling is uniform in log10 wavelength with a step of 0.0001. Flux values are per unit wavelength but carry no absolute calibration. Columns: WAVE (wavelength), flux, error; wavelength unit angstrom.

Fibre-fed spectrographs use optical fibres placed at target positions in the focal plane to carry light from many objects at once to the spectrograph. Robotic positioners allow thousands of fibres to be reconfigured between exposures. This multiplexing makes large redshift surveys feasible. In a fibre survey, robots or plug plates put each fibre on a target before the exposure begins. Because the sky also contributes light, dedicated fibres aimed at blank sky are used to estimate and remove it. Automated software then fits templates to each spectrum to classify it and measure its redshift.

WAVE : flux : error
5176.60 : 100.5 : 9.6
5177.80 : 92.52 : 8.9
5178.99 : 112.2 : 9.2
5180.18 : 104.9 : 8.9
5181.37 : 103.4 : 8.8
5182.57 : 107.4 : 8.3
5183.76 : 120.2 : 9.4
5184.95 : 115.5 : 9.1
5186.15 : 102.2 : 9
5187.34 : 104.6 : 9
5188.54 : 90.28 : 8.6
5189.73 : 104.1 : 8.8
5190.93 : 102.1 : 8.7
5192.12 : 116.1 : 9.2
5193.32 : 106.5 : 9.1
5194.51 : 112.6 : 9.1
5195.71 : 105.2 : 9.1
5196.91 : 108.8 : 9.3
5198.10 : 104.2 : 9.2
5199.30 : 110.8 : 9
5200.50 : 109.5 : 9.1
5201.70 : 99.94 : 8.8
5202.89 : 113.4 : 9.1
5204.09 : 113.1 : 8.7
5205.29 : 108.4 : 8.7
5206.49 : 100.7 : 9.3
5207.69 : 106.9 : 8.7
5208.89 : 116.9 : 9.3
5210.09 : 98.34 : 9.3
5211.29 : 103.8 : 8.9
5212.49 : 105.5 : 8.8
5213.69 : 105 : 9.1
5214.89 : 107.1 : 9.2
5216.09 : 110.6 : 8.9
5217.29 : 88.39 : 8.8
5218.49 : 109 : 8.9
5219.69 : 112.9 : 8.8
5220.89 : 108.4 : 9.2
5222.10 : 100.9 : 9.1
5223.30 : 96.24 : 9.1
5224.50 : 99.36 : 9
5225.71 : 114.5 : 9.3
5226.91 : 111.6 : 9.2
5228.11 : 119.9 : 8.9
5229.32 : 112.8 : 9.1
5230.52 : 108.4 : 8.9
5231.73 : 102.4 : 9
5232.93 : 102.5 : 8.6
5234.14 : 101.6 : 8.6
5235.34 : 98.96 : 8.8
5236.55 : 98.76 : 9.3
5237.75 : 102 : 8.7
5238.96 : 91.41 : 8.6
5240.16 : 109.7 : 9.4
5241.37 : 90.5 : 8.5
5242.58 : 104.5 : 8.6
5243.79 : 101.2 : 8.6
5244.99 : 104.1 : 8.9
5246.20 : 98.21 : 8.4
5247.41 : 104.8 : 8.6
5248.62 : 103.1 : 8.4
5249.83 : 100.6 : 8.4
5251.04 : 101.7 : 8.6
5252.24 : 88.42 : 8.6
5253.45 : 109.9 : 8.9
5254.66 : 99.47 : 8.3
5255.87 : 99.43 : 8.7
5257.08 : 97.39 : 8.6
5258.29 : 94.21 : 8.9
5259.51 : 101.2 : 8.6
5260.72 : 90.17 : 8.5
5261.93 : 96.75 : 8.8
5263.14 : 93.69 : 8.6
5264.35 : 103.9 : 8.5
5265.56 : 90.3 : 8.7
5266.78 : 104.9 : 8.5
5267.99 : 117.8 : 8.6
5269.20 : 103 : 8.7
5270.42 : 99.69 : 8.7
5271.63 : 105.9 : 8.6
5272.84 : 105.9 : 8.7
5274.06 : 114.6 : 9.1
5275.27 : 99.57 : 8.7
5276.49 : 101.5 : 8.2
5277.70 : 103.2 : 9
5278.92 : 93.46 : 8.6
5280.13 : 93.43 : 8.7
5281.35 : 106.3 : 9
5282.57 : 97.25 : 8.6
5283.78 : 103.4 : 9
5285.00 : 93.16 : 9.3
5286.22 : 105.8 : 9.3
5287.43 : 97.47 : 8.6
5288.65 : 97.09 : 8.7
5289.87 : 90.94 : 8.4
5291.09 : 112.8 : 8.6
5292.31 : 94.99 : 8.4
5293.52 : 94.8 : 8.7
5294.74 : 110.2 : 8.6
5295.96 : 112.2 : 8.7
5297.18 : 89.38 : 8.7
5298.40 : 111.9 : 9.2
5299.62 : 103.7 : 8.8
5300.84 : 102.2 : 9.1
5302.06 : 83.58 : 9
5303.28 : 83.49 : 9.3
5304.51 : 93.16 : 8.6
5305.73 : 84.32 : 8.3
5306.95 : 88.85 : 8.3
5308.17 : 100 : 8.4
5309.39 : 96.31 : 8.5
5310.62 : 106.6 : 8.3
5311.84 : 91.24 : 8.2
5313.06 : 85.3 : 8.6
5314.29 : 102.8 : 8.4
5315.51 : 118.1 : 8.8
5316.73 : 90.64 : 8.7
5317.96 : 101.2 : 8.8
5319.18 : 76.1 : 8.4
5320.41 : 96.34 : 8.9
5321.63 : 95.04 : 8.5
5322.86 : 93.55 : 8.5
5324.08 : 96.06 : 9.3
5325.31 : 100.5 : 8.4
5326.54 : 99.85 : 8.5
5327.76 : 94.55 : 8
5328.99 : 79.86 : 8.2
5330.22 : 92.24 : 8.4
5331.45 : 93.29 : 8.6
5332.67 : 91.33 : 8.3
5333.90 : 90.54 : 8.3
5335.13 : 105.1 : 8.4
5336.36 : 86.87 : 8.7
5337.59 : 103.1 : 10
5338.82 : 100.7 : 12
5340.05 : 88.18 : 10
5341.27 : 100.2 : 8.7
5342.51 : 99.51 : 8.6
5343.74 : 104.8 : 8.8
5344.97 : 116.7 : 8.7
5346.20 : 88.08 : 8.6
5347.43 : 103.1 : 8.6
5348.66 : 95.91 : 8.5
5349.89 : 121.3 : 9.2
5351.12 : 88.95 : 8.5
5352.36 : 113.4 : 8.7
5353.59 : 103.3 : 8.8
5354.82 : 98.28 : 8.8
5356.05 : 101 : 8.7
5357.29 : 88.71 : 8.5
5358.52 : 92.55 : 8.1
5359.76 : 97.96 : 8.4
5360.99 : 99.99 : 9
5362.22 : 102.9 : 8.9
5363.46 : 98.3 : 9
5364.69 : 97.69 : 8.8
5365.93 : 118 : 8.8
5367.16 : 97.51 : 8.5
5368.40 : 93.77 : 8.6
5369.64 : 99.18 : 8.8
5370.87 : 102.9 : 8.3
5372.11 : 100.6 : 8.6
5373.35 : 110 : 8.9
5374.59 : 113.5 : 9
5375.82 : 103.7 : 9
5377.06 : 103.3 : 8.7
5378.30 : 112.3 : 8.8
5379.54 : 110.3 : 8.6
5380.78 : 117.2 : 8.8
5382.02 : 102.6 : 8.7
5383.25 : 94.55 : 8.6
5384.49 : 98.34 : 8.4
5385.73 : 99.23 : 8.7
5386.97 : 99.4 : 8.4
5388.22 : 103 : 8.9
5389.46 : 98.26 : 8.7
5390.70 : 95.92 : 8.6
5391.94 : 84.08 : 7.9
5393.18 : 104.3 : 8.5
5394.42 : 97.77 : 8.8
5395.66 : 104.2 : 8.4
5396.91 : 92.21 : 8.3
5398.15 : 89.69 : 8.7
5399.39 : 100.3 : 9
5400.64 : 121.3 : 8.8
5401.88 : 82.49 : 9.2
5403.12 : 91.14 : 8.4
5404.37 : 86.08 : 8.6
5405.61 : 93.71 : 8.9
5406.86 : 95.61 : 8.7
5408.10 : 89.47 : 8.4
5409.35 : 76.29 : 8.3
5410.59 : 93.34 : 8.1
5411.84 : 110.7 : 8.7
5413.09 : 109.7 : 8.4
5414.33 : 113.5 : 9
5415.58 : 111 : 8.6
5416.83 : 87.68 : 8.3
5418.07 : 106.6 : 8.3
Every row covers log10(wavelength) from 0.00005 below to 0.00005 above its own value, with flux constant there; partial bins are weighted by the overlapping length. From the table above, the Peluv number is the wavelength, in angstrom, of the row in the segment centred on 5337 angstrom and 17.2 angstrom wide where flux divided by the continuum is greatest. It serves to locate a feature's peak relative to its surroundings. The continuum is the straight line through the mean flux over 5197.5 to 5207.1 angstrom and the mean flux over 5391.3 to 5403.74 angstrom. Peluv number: 5344.97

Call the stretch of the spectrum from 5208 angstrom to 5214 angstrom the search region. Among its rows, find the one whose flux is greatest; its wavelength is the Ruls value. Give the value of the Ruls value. 5208.89 angstrom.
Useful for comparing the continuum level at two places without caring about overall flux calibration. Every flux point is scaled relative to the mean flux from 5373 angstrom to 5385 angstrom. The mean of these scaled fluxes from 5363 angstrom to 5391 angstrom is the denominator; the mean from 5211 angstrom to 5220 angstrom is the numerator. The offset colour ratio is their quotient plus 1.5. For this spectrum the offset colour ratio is 2.52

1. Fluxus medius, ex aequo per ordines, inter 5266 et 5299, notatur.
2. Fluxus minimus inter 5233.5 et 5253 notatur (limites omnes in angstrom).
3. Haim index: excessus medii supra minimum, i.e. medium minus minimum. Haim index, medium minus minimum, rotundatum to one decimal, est 13.8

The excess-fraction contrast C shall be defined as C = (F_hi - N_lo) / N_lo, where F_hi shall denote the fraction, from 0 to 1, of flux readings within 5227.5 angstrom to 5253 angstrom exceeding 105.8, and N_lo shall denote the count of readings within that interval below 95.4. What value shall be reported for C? -0.94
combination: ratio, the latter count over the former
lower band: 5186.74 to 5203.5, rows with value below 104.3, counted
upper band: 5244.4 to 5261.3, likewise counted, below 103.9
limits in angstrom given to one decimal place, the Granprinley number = 2.2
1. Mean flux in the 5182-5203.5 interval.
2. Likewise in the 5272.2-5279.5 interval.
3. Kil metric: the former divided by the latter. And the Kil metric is 1.04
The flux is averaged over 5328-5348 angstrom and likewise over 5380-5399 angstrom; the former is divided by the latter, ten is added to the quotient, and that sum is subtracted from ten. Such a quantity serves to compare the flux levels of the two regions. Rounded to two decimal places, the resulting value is -0.98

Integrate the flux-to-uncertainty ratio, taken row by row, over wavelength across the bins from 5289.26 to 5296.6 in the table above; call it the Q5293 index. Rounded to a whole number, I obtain 88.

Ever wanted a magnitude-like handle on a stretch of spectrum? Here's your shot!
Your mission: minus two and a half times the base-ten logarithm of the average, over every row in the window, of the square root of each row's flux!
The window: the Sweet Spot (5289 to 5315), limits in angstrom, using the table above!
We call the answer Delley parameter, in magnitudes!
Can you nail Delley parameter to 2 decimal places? -2.48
